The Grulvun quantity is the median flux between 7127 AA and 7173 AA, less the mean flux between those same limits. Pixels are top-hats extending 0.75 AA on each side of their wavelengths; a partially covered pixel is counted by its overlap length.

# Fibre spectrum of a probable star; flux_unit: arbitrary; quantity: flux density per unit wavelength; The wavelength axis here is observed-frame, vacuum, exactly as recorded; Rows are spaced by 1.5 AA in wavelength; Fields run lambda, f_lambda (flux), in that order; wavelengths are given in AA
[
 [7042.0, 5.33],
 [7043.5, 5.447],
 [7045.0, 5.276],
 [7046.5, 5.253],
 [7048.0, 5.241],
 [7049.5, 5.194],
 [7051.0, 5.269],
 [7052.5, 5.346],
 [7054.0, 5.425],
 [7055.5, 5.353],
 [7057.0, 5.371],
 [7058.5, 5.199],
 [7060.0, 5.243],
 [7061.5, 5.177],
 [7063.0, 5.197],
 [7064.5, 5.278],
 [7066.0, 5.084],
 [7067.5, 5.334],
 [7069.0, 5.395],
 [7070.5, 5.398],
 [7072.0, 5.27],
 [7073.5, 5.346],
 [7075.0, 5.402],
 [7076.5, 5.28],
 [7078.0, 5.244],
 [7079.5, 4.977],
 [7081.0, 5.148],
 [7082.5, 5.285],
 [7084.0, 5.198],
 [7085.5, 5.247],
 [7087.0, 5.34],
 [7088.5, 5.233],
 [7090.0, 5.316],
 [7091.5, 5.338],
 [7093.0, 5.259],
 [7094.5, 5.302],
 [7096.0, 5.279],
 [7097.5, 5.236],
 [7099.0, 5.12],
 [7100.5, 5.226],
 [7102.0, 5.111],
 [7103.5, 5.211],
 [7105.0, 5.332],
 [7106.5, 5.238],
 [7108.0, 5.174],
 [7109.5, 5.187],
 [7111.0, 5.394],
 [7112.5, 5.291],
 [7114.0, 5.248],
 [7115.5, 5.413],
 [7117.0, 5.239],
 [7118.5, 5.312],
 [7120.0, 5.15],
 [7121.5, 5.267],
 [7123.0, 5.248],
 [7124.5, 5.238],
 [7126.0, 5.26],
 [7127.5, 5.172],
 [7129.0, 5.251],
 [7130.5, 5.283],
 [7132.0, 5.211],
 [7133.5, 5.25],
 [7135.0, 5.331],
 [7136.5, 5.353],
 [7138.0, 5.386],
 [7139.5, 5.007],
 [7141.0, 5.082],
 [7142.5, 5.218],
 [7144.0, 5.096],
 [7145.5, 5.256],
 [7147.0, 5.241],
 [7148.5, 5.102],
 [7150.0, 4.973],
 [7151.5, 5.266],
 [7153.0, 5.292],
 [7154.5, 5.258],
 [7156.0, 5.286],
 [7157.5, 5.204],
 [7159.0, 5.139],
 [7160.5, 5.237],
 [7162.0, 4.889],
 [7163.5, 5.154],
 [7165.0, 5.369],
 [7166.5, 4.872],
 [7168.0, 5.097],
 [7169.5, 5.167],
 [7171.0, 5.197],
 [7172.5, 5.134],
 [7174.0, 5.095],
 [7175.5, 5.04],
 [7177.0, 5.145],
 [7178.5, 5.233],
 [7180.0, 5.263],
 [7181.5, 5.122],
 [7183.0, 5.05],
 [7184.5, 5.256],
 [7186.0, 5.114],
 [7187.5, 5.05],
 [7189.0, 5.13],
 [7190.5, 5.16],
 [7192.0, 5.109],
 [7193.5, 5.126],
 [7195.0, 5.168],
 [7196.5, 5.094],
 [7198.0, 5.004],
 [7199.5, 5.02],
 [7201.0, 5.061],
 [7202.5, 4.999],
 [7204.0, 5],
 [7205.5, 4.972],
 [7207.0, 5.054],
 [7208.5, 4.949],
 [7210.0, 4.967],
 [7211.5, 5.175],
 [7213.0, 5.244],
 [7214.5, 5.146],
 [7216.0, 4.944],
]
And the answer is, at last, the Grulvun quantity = 0.02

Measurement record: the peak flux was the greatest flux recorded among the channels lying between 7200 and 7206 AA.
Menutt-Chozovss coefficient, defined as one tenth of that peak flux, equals 0.506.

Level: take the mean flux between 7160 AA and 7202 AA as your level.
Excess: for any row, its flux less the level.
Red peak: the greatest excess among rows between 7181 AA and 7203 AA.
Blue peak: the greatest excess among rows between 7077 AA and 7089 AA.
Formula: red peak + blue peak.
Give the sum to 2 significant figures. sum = 0.36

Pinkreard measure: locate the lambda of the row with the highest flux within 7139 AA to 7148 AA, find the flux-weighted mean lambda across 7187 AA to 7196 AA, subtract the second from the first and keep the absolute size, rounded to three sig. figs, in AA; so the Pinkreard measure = 45.8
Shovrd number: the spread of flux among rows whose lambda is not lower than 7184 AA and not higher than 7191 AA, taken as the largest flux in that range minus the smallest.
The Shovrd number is 0.206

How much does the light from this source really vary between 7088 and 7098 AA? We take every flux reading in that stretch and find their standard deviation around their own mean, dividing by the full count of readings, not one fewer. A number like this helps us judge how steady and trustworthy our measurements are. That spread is 0.037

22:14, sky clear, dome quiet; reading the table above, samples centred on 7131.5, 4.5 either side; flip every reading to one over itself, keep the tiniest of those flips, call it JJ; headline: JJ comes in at 0.188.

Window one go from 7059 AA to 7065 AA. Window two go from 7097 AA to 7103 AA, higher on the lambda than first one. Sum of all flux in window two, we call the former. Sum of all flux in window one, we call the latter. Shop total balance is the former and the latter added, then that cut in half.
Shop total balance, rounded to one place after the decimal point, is 20.8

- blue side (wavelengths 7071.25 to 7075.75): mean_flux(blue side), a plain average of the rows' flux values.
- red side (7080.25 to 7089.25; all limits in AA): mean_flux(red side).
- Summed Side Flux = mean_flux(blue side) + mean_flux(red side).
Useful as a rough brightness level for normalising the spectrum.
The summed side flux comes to 10.6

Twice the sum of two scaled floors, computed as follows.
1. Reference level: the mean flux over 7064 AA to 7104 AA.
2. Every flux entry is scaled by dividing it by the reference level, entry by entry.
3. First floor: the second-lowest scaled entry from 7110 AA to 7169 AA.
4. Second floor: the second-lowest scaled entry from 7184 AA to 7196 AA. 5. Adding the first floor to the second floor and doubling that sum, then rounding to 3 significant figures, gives 3.81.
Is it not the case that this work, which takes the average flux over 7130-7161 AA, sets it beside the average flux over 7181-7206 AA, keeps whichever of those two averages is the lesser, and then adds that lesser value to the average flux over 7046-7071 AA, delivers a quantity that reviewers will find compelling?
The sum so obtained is 10.4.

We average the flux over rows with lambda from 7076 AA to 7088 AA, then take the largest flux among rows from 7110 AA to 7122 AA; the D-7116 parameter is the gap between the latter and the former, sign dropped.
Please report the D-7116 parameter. 0.20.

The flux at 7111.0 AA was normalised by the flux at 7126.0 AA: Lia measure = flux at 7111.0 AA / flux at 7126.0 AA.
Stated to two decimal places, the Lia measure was 1.03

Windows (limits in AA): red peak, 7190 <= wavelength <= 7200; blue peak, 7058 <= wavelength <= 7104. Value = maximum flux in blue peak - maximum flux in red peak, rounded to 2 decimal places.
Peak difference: 0.23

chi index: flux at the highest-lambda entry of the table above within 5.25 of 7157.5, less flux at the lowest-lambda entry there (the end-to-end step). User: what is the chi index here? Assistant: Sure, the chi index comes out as -0.4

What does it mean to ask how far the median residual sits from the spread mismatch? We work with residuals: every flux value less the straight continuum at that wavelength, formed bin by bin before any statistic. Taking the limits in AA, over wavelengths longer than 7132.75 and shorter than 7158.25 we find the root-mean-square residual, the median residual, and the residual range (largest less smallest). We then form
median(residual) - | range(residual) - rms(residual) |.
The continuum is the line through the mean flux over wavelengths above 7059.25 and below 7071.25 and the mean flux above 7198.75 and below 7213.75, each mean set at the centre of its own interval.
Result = -0.15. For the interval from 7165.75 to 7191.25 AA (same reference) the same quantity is -0.27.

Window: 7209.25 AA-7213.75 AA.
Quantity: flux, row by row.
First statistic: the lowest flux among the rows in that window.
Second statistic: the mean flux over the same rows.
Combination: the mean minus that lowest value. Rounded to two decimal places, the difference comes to 0.16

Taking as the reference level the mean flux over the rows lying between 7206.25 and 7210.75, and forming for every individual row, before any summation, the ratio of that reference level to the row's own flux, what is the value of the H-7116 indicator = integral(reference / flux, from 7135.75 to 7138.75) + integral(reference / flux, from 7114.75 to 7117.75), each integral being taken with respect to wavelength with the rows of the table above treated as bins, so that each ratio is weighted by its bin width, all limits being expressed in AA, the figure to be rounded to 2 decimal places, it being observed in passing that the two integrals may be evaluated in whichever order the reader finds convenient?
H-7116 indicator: 5.60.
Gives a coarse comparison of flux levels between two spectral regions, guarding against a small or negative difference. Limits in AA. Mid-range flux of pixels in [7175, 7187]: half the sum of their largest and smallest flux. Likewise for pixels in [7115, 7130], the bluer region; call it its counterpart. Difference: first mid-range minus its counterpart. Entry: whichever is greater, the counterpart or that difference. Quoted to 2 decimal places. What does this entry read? 5.28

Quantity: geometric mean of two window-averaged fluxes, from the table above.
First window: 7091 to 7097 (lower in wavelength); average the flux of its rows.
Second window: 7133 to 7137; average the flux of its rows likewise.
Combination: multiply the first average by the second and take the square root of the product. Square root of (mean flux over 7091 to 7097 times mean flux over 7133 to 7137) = 5.30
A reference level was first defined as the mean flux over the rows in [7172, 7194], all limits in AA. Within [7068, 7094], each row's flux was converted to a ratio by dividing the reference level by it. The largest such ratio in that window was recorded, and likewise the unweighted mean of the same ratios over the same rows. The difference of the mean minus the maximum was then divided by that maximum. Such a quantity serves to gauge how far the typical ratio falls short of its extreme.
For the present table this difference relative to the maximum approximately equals -0.056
